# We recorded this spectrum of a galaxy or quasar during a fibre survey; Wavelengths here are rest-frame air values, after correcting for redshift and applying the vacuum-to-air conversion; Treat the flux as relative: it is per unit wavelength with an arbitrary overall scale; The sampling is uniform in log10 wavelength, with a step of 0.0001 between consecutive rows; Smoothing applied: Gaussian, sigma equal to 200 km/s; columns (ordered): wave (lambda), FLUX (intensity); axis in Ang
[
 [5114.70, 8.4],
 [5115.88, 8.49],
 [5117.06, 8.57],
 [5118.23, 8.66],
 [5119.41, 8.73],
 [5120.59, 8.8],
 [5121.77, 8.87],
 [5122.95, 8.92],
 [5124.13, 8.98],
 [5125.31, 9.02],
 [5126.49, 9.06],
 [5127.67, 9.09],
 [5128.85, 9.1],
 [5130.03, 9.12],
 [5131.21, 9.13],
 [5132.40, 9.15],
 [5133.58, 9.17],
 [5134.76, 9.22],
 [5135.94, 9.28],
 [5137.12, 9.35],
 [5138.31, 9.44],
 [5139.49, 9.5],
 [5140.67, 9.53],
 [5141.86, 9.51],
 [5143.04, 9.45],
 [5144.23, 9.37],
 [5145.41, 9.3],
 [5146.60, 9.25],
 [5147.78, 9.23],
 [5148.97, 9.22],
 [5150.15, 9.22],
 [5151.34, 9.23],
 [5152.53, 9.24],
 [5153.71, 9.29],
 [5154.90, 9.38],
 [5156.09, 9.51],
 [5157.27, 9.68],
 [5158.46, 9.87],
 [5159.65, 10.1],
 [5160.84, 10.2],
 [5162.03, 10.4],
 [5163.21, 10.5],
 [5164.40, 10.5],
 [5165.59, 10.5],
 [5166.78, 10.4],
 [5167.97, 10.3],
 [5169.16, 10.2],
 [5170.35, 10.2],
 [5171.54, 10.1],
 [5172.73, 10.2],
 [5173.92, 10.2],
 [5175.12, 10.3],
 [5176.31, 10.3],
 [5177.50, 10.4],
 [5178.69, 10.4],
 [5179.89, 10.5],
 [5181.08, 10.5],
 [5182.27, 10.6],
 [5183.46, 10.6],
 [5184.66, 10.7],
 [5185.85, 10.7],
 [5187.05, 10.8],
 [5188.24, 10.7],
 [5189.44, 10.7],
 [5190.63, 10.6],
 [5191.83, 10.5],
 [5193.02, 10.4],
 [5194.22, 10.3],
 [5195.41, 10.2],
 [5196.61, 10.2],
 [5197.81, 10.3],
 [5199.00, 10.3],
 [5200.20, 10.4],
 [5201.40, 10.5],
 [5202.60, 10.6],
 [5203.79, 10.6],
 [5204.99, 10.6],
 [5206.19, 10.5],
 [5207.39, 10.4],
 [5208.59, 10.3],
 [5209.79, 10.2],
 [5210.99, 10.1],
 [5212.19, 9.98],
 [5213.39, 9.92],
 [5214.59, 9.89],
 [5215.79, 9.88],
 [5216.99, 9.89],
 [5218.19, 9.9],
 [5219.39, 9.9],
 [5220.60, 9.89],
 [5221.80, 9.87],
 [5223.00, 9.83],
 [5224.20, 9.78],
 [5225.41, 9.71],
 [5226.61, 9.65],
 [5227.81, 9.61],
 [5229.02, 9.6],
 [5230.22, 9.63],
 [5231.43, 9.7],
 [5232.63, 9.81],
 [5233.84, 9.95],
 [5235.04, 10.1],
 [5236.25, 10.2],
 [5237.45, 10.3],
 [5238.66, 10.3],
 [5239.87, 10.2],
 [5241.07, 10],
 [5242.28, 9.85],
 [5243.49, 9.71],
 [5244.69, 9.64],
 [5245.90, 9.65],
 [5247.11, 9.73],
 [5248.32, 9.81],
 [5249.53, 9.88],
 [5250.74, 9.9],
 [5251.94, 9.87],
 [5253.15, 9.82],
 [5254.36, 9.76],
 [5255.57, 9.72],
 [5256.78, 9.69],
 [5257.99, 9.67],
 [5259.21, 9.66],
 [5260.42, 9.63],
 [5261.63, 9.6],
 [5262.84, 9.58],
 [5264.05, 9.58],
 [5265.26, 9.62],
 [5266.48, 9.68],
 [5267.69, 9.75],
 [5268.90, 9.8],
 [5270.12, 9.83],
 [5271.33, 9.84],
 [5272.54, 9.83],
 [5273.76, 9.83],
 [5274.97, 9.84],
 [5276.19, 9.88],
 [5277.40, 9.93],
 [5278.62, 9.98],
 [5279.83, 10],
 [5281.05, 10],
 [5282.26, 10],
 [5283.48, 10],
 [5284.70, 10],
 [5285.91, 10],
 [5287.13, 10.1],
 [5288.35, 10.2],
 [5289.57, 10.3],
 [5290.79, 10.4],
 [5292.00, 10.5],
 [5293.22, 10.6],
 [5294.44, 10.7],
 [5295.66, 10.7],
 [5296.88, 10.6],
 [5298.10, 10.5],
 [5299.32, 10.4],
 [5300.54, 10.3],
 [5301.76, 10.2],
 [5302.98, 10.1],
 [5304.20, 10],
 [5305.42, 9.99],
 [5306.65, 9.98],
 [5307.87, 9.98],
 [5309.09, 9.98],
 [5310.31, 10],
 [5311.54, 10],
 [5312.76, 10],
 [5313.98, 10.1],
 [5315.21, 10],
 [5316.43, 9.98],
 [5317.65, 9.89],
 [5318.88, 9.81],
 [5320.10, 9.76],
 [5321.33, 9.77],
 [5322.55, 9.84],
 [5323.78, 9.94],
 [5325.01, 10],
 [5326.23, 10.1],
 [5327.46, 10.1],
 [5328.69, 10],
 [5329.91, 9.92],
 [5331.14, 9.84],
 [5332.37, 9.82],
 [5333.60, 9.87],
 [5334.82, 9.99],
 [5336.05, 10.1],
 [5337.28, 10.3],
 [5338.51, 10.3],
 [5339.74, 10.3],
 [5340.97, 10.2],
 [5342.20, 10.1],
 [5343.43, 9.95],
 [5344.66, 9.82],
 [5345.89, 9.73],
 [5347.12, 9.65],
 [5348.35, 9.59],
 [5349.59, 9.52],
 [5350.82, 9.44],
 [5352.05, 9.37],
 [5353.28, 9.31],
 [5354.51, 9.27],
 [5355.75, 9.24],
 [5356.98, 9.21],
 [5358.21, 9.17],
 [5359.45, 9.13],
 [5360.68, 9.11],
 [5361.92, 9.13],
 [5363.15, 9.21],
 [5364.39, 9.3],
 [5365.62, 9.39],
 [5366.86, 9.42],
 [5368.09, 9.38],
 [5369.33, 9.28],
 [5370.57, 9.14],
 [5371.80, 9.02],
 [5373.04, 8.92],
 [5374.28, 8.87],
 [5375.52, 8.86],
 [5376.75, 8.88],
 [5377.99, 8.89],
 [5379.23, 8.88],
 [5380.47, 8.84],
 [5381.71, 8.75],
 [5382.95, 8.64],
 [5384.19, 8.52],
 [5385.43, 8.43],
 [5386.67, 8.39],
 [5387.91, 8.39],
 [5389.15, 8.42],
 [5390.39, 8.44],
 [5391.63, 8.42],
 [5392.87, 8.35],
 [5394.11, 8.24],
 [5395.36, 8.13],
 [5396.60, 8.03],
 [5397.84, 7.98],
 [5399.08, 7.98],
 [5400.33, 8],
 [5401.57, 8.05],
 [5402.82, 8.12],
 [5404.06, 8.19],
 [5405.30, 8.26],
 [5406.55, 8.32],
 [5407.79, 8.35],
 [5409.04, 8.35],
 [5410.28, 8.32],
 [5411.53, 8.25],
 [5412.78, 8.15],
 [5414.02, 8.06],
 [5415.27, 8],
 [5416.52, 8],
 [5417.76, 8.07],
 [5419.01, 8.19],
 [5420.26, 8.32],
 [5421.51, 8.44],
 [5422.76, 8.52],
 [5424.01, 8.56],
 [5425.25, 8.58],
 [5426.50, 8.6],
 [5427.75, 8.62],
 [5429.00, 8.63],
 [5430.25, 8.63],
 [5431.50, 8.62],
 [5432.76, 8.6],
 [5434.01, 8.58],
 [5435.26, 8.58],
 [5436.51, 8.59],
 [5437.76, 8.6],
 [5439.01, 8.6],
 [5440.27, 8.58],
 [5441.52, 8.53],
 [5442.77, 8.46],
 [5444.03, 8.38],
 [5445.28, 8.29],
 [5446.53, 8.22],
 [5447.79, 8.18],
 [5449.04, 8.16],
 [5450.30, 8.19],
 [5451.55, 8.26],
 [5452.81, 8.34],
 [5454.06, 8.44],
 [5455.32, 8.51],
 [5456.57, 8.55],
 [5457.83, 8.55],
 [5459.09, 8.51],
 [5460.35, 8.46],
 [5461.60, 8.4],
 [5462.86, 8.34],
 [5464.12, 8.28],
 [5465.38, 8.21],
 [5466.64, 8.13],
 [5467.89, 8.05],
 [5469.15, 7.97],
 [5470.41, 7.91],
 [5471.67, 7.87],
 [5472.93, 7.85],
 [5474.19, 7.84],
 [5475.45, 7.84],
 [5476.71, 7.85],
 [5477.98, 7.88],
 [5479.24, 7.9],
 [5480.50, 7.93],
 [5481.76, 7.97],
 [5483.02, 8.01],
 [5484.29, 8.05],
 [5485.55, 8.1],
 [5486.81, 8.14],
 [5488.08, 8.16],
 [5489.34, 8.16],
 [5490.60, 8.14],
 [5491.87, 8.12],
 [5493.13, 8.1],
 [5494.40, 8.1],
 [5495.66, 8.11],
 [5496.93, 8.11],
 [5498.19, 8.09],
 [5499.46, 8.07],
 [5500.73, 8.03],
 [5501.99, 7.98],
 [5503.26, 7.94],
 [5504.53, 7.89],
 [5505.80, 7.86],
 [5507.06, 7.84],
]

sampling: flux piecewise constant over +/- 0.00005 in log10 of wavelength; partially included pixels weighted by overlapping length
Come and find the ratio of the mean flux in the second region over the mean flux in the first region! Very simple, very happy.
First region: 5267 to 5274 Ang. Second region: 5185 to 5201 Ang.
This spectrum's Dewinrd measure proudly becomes 1.07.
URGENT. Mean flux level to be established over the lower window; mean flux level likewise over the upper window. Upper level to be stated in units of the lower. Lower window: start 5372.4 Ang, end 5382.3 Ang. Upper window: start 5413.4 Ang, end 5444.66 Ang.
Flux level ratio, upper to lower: 0.95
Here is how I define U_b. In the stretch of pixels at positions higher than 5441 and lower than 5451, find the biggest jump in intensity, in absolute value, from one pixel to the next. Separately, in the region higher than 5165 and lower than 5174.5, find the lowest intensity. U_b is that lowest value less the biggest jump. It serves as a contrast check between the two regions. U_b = 10.0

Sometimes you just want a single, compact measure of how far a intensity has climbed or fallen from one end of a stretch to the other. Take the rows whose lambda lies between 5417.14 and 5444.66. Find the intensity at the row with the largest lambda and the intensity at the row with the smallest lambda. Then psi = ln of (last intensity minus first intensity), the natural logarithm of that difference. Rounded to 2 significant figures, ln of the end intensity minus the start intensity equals -1.2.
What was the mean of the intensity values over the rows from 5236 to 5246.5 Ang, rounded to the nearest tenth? 10.0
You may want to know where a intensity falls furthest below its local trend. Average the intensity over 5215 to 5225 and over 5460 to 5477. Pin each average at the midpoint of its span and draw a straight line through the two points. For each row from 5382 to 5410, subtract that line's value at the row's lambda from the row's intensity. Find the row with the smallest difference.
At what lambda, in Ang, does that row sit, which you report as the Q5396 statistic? 5397.84 Ang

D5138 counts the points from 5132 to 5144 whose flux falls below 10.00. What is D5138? 10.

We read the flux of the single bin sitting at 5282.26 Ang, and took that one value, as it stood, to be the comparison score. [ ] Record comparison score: 10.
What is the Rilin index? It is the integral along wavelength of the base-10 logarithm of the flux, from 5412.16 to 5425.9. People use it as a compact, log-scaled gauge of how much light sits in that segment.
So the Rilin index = 12.6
